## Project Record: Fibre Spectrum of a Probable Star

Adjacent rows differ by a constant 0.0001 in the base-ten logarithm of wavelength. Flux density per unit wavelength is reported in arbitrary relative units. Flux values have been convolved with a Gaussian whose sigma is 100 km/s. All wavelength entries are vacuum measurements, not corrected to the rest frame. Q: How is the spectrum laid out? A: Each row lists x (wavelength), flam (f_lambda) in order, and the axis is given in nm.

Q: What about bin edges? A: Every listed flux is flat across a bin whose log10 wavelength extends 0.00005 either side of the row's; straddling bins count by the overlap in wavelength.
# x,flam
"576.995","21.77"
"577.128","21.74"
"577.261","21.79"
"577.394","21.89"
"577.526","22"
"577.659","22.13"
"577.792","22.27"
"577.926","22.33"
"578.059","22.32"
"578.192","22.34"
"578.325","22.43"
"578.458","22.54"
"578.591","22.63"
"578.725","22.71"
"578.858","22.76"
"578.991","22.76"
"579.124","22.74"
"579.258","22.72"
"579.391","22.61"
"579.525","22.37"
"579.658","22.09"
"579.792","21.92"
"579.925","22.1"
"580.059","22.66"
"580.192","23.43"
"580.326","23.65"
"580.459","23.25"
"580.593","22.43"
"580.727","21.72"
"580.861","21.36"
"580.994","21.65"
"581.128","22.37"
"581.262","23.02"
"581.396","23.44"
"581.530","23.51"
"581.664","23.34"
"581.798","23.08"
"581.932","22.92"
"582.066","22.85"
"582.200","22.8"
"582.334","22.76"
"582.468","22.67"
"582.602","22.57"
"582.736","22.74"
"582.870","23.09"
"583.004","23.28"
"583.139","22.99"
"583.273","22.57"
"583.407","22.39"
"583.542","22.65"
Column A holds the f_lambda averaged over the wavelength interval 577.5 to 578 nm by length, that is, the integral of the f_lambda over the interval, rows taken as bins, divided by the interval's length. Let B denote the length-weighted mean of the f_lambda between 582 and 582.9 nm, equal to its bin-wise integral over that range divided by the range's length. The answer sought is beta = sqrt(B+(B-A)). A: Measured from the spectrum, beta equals 4.84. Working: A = 22.2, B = 22.8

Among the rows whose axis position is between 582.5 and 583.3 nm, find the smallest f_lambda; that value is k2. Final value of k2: 22.57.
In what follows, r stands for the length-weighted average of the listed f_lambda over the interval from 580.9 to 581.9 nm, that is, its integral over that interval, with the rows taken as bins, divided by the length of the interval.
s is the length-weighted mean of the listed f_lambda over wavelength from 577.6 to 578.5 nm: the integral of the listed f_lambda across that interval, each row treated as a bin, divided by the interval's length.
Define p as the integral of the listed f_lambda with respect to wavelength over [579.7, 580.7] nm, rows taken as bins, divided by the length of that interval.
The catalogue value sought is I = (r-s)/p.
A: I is 0.024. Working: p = 22.7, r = 22.9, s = 22.3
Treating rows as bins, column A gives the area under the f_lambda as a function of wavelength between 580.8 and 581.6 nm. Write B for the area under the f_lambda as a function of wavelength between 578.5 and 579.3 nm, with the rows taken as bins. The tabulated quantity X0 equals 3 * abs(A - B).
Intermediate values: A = 18.1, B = 18.2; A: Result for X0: 0.3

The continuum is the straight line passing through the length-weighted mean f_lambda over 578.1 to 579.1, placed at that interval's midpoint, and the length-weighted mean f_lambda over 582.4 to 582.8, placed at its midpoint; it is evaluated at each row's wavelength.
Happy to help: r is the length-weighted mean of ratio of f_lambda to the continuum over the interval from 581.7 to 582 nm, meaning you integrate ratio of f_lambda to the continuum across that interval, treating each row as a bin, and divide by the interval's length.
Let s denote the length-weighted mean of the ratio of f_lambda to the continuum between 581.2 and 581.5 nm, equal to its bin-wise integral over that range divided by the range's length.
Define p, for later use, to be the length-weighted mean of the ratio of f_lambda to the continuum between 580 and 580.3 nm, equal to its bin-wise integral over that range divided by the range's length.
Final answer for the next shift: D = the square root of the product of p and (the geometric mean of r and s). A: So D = 1.02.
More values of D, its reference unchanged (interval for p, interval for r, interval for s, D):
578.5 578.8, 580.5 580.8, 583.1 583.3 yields 1.00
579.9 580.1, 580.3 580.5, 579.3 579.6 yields 1.00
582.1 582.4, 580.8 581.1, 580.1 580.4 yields 1.00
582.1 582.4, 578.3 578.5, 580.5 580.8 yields 1.00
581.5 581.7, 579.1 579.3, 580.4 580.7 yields 1.02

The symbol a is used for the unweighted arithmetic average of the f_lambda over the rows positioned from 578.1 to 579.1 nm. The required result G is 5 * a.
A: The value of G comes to 113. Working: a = 22.6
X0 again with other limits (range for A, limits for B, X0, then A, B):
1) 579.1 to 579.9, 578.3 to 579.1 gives 0.7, 17.9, 18.1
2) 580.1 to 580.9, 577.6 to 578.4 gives 0.9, 18.1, 17.8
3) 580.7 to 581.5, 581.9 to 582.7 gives 1.0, 17.9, 18.2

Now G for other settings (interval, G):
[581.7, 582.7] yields 114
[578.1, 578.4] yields 112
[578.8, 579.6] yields 113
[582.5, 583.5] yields 114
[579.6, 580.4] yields 113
